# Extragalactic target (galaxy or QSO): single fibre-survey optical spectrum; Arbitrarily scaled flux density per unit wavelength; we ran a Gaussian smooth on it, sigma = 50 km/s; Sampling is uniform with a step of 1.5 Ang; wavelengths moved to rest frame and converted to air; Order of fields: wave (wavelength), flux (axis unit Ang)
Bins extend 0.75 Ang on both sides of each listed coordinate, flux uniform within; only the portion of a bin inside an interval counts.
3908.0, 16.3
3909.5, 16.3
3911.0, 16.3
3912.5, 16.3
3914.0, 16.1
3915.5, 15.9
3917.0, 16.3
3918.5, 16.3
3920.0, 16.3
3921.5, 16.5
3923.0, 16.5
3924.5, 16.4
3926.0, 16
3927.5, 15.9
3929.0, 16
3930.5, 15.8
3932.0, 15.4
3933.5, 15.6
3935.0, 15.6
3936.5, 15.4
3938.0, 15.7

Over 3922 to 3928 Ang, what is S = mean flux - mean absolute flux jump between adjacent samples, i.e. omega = 16.0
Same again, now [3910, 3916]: 16.0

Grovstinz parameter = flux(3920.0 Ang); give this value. 16.3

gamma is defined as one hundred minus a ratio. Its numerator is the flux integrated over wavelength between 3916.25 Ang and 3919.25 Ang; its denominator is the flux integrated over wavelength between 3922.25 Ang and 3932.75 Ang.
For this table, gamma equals 99.7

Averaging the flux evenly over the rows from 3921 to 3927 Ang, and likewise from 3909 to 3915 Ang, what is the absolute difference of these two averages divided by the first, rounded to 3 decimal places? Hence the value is 0.006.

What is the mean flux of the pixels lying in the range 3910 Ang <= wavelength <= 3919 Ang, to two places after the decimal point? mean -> 16.20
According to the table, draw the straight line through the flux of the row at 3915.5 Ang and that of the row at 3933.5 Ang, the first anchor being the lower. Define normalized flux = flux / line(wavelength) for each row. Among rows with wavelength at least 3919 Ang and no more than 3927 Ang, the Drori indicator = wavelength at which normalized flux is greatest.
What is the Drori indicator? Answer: 3923.0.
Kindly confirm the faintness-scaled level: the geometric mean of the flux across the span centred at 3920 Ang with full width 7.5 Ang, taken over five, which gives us 3.28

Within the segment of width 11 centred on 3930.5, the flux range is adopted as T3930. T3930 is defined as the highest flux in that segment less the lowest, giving 0.60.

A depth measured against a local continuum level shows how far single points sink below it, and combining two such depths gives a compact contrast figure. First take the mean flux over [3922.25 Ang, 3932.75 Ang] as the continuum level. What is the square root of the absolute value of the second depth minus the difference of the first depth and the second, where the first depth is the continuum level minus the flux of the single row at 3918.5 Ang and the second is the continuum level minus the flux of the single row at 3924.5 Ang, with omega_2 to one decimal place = 0.7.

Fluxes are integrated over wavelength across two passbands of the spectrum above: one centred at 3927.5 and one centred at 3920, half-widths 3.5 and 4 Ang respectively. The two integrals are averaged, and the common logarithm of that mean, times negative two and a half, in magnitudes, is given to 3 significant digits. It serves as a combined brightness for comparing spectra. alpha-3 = -5.21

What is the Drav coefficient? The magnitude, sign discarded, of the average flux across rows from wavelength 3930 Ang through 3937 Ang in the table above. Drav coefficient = 15.6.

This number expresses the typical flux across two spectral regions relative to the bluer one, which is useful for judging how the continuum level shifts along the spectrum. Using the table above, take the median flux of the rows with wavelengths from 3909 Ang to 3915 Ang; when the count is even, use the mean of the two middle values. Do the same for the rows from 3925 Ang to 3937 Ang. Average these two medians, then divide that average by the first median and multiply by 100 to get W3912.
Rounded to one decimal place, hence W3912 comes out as 98.2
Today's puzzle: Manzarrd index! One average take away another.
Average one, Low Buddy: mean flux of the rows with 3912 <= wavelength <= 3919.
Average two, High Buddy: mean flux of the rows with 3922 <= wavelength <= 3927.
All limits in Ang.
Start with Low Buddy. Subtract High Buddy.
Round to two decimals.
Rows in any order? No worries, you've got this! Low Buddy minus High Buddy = -0.12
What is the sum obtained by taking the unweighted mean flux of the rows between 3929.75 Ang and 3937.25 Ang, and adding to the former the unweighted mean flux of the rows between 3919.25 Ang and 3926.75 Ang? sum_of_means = 31.9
